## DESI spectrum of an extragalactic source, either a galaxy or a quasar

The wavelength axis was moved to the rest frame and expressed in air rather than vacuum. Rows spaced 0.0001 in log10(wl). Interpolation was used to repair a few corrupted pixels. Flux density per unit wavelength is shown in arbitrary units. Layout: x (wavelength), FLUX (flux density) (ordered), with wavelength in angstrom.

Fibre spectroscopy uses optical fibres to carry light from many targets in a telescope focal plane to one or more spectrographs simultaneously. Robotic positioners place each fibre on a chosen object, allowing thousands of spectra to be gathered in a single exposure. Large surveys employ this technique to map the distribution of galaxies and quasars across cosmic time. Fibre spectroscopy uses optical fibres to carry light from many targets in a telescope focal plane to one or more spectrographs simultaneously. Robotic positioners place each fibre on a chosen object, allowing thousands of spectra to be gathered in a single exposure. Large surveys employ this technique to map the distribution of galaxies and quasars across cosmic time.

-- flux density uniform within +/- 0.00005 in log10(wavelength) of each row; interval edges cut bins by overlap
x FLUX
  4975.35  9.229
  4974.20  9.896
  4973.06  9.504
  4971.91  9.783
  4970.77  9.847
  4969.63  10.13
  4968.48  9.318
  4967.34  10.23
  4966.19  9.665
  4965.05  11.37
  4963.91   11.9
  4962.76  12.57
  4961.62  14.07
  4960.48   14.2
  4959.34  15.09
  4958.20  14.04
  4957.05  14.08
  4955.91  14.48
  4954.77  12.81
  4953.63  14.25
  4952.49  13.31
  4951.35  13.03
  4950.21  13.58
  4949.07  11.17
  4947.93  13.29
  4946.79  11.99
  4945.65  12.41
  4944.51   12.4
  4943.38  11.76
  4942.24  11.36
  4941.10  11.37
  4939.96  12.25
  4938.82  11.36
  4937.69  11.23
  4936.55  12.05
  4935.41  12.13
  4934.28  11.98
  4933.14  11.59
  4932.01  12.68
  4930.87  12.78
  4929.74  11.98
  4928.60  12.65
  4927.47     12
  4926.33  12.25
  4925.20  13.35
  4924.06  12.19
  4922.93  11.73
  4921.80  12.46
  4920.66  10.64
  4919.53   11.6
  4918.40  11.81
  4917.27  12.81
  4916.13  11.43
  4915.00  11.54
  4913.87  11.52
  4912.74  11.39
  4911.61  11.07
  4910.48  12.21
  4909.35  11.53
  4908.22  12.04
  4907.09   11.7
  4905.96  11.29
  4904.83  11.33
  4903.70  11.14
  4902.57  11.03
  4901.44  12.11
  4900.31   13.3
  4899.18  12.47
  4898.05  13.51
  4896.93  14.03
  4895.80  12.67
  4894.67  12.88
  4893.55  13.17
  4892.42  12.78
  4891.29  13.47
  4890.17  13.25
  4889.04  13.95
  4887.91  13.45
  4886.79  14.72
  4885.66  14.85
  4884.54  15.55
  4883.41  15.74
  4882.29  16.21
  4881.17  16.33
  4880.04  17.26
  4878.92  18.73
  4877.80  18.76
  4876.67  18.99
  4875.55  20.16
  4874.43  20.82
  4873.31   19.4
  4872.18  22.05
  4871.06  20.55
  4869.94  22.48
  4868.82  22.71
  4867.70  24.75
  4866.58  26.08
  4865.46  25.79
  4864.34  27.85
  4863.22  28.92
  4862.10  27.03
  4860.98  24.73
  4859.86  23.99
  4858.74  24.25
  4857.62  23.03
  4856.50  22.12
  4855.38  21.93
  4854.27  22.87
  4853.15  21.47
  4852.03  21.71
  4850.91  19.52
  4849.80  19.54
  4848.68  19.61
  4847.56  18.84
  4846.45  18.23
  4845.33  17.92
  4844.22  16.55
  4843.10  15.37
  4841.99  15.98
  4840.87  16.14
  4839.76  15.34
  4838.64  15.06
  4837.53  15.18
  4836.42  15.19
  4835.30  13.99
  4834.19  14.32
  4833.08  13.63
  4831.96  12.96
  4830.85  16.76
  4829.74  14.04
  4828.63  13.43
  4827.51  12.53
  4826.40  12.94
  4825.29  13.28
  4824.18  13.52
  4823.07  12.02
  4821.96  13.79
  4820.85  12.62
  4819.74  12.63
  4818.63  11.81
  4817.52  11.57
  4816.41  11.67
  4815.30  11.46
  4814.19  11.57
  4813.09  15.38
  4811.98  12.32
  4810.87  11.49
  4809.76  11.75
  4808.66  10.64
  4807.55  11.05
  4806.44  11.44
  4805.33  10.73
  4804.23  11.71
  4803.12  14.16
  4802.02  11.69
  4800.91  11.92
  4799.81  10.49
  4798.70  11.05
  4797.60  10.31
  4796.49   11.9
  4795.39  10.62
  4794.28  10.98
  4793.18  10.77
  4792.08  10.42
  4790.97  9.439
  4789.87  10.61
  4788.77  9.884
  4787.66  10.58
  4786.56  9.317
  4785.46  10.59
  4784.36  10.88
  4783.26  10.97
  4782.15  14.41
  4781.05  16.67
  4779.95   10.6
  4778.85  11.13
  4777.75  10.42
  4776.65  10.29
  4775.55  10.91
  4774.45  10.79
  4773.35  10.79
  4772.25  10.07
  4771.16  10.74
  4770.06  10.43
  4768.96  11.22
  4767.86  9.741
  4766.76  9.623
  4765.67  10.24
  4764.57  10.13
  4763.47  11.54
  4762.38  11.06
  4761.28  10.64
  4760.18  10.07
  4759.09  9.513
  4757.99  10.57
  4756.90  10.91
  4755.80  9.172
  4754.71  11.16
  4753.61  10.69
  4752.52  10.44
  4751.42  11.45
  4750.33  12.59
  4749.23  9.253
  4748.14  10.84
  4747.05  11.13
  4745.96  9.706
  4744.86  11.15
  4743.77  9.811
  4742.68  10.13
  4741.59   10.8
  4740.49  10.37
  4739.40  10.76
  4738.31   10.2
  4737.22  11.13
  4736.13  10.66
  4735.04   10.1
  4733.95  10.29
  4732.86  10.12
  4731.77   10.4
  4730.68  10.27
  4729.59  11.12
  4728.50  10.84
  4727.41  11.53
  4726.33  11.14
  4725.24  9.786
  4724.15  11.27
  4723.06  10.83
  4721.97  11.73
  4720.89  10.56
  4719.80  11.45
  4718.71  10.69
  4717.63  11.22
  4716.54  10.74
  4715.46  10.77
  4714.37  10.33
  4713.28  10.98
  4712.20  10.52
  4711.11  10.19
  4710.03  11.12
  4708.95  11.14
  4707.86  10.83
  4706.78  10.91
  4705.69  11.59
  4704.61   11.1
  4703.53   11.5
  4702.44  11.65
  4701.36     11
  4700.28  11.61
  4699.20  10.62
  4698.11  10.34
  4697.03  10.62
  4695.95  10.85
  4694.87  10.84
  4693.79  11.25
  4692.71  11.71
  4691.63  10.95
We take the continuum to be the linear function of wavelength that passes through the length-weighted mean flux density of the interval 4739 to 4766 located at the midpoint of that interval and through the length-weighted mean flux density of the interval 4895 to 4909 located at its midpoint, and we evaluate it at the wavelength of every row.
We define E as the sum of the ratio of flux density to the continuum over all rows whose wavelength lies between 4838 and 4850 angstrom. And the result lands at 16.3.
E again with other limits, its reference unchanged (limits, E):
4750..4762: 11.1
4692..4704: 12.2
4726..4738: 11.4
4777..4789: 11.5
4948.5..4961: 11.7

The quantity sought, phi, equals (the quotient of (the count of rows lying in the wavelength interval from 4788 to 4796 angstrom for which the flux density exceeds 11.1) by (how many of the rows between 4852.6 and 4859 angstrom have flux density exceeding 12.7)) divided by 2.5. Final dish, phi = 0.0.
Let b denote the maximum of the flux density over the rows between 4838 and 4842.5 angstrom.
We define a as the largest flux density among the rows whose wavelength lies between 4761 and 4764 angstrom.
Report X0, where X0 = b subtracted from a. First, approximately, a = 11.54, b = 16.14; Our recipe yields -4.6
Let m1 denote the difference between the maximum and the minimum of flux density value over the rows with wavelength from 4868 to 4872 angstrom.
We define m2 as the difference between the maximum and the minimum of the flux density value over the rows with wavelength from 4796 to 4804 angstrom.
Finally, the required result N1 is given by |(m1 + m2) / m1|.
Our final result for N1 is 2.8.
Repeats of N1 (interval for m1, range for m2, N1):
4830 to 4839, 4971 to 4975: 1.1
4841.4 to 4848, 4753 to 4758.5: 1.6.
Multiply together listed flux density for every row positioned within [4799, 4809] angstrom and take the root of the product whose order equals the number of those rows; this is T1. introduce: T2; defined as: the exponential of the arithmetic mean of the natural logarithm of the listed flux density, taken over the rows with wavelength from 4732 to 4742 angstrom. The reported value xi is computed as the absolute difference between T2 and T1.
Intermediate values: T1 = 11.5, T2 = 10.5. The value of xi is 1.0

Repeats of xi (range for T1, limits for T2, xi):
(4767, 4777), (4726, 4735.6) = 0.1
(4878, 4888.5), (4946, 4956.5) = 2.7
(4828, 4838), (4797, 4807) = 2.9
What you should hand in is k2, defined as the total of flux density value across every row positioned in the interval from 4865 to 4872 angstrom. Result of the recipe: 142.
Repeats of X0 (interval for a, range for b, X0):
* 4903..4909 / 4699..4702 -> 0.4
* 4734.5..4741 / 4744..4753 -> -1.5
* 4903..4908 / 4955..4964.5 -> -3.4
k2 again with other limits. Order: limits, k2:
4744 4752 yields 76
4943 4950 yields 73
